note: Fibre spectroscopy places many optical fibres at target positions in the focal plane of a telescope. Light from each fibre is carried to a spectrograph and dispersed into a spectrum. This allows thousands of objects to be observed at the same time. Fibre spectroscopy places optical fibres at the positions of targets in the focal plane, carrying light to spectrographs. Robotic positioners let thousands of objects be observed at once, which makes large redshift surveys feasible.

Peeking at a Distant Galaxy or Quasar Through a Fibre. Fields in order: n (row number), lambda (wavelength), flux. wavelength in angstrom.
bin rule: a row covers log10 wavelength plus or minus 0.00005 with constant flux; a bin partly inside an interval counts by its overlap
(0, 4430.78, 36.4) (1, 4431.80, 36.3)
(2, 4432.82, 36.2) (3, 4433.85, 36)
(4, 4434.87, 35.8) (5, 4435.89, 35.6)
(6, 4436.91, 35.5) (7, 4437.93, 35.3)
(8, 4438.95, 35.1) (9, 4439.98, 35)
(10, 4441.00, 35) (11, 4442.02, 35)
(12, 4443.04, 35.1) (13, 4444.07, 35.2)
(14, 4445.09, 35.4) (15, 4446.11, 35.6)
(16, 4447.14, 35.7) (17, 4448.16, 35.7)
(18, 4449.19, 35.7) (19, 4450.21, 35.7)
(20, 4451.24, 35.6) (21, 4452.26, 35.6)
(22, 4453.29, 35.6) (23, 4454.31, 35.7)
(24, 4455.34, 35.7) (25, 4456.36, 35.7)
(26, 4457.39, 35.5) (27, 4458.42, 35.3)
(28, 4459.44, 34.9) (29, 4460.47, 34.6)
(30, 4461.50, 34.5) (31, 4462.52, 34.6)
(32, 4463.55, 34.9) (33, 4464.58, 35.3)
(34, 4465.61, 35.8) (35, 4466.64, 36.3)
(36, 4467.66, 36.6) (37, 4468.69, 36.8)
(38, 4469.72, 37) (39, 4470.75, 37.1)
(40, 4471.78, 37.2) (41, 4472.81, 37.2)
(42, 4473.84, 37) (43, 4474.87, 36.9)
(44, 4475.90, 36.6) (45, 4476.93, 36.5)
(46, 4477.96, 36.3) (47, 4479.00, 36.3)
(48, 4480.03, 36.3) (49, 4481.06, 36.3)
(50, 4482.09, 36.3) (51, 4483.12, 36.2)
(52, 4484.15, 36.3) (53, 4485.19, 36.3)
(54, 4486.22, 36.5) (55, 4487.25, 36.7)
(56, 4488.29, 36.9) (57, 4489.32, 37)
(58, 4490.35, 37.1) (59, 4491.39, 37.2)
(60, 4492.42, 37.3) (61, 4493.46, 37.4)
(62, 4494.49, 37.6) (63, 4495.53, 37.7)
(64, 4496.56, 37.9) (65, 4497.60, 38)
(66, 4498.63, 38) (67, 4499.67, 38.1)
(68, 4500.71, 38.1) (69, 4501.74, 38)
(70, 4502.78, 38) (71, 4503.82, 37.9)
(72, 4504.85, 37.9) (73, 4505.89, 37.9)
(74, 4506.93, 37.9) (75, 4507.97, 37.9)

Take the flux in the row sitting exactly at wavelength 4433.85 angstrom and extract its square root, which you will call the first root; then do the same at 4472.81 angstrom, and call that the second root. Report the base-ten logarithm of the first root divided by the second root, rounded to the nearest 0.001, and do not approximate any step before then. -0.007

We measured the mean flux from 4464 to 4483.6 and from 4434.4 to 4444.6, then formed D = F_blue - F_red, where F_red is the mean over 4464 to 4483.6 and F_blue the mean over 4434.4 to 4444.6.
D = -1.3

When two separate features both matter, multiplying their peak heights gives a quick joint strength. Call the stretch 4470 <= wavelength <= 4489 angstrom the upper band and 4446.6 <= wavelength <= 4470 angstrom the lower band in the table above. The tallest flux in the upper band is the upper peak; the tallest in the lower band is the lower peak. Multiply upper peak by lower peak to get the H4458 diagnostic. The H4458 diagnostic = 1376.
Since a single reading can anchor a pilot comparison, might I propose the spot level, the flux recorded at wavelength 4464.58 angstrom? 35.3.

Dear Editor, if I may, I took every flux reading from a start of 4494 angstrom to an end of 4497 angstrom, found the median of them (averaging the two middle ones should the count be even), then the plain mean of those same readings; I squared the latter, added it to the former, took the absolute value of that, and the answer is 1462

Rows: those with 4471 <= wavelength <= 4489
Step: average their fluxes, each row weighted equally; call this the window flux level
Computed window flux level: 36.6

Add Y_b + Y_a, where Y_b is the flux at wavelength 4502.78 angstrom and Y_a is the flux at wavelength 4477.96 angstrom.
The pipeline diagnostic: 74.3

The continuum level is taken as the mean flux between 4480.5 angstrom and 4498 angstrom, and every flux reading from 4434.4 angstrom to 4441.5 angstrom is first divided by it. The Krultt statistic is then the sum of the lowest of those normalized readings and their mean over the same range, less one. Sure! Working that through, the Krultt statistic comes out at 0.90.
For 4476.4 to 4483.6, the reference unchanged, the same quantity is 0.96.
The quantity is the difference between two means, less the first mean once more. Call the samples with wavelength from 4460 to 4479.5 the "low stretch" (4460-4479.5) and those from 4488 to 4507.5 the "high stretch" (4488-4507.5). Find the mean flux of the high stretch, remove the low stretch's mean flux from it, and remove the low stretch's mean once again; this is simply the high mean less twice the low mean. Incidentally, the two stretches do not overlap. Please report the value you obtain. -34.7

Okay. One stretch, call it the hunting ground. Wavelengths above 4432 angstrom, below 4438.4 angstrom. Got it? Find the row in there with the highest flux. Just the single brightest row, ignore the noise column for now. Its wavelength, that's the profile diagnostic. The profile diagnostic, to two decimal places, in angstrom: 4432.82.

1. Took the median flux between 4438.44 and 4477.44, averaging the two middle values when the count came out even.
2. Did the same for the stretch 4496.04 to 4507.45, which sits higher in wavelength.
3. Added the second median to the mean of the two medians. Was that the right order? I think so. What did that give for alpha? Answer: 74.8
